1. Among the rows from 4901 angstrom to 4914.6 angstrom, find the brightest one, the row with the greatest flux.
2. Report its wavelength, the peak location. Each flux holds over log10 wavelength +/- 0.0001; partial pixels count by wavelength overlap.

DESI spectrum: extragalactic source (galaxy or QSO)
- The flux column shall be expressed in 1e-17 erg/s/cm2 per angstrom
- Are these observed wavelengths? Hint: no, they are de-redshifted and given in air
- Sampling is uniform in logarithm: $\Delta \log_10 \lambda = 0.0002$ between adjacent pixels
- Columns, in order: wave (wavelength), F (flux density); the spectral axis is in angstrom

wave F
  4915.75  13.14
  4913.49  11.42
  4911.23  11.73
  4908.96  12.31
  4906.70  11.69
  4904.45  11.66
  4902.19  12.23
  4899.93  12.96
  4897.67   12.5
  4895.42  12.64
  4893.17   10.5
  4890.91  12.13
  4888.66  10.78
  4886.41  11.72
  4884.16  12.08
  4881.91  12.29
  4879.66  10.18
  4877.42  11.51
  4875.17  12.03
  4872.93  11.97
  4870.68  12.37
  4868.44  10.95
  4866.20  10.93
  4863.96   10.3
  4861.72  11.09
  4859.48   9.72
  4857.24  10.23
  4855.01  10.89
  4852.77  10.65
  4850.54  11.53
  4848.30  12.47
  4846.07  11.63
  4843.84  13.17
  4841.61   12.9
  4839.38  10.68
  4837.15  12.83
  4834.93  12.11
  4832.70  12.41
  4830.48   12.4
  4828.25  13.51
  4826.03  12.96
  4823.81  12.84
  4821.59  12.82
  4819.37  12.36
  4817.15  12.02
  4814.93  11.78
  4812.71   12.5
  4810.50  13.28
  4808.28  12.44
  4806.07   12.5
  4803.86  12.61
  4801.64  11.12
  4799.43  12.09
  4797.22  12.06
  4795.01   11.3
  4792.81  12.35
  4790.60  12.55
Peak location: 4908.96 angstrom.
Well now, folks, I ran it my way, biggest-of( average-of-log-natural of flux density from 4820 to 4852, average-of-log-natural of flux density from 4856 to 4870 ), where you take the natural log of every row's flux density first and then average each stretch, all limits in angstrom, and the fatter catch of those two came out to 2.52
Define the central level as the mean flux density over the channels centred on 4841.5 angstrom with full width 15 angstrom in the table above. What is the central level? 12.3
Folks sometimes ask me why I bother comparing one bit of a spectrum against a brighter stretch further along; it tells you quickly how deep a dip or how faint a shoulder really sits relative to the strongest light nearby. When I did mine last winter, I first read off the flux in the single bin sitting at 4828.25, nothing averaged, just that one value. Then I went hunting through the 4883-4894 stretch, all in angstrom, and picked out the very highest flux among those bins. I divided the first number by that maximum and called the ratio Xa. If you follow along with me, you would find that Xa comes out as 1.11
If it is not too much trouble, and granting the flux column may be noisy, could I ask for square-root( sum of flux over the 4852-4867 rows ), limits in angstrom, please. 8.6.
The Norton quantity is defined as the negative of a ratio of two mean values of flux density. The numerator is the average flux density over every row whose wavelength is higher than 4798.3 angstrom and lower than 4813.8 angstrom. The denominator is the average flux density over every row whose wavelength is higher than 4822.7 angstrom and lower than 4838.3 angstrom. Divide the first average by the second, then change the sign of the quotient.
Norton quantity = -0.97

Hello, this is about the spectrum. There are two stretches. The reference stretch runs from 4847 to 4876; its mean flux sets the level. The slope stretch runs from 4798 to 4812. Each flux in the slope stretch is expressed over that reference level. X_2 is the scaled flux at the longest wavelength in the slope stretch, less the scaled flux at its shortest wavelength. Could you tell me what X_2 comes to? 0.11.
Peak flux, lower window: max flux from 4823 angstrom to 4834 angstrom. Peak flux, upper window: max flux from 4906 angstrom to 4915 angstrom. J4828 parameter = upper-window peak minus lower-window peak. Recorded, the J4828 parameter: -1.2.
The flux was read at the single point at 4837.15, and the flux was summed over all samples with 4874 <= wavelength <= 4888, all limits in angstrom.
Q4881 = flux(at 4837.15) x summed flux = 896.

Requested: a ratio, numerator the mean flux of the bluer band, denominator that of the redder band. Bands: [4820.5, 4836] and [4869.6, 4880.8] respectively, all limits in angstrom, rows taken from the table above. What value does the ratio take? 1.10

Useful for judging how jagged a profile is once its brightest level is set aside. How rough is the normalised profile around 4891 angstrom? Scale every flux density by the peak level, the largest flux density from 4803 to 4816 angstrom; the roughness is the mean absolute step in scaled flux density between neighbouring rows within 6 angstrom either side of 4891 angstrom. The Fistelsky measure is 0.114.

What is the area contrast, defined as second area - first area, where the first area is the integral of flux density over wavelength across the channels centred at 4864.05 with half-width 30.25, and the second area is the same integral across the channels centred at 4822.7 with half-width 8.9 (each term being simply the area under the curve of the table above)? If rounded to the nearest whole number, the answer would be -470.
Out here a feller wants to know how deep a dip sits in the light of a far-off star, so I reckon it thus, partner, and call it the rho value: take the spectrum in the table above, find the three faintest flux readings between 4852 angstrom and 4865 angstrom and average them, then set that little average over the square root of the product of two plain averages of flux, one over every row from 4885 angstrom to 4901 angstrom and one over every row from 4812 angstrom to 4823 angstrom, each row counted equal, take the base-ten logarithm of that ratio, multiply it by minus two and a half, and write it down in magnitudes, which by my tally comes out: 0.20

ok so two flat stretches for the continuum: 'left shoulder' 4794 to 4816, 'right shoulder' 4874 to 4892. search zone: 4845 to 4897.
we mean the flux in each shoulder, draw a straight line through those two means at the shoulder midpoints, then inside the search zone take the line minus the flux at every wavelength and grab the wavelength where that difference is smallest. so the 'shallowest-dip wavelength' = 4895.42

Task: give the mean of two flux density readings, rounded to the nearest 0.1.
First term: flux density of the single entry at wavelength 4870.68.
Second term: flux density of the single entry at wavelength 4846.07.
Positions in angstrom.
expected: 12.0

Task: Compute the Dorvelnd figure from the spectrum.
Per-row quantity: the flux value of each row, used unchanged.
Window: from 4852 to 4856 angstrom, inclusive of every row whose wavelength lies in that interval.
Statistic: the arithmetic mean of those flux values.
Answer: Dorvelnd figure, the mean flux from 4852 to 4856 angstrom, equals 10.8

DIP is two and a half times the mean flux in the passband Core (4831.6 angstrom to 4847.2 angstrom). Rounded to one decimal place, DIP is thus 30.6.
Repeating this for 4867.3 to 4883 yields 29.0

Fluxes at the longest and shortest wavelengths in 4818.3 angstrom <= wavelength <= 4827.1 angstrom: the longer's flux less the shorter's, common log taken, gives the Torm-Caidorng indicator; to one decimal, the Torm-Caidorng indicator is -0.2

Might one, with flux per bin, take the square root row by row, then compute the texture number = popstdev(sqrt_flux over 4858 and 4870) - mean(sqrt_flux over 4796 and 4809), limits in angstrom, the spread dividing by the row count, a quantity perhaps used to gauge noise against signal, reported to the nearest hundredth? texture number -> -3.40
